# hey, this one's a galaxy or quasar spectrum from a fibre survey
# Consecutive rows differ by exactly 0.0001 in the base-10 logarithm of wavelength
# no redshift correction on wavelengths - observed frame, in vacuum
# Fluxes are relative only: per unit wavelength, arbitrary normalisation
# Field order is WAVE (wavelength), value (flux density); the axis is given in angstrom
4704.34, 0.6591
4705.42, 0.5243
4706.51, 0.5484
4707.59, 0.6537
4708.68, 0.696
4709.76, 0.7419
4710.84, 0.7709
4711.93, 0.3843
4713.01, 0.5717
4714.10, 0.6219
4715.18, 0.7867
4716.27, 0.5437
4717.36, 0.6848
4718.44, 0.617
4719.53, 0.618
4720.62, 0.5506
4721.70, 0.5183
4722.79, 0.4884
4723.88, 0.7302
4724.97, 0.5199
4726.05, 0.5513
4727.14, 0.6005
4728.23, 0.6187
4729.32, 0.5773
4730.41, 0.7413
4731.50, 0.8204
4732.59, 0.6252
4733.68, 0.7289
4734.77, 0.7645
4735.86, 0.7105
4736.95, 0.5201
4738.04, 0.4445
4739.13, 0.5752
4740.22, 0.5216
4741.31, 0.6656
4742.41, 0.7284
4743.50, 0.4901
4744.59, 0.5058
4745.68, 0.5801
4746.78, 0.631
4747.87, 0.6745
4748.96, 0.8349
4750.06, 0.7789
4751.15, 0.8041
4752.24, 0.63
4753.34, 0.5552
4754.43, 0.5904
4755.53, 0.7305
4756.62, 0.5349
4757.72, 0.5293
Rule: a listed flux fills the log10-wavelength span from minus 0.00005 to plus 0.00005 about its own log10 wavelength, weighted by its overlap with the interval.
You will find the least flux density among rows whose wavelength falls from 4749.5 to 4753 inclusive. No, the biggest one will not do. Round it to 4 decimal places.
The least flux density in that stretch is 0.6300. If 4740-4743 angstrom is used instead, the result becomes 0.5216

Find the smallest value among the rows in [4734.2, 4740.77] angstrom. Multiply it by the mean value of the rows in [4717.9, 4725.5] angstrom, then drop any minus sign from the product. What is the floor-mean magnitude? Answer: 0.26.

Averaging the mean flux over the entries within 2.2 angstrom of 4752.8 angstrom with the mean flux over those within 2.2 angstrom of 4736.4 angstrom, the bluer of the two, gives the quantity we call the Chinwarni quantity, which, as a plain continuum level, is 0.63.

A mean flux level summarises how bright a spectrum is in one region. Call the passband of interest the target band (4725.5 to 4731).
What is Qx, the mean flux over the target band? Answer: 0.62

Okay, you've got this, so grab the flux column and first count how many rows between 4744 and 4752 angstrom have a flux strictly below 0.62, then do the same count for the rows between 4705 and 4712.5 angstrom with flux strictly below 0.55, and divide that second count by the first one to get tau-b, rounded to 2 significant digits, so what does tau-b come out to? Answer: 1.5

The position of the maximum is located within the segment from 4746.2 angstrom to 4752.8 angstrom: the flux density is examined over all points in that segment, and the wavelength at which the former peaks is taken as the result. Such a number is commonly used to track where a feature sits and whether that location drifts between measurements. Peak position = 4748.96 angstrom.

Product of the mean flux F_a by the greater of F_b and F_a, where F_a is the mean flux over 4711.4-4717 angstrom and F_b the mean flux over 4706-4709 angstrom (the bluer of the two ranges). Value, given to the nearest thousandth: 0.368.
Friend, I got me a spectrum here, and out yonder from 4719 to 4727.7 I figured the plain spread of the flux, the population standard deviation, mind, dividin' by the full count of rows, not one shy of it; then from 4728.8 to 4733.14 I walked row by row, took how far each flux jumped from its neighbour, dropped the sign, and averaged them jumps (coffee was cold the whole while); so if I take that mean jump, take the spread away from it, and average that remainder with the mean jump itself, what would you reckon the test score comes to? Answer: 0.110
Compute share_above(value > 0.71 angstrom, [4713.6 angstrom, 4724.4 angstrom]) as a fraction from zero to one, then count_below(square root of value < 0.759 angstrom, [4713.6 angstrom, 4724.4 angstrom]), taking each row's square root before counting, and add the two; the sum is 4.2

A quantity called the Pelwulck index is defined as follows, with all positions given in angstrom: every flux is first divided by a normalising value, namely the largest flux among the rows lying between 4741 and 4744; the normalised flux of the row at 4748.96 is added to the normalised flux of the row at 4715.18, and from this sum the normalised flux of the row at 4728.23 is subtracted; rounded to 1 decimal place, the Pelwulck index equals 1.4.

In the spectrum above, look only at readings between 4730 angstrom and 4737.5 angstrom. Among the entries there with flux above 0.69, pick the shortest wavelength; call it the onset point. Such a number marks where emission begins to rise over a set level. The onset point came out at 4730.41 angstrom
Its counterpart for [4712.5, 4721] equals 4715.18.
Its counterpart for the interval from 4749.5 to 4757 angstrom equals 4750.06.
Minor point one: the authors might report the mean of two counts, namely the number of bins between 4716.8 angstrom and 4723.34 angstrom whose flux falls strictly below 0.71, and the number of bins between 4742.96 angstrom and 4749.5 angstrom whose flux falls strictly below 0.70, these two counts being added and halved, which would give 5.5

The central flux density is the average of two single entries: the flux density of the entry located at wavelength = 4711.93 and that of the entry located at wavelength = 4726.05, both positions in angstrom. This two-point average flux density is 0.47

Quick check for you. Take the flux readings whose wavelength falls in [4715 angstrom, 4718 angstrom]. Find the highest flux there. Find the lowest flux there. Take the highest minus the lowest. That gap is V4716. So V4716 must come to 0.24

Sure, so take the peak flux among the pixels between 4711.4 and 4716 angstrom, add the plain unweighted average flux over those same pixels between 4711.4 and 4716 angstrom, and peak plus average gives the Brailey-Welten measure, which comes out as 1.38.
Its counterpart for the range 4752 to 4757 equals 1.34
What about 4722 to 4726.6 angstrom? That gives 1.30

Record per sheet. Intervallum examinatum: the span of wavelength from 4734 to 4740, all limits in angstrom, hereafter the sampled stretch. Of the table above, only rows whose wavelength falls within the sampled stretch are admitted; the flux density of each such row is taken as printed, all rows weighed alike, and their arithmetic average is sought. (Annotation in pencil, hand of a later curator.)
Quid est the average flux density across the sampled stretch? 0.60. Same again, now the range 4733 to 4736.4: 0.73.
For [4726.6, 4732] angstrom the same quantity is 0.67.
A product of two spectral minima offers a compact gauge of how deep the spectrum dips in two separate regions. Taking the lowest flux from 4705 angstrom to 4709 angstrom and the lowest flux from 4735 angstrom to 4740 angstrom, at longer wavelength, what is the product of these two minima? 0.233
